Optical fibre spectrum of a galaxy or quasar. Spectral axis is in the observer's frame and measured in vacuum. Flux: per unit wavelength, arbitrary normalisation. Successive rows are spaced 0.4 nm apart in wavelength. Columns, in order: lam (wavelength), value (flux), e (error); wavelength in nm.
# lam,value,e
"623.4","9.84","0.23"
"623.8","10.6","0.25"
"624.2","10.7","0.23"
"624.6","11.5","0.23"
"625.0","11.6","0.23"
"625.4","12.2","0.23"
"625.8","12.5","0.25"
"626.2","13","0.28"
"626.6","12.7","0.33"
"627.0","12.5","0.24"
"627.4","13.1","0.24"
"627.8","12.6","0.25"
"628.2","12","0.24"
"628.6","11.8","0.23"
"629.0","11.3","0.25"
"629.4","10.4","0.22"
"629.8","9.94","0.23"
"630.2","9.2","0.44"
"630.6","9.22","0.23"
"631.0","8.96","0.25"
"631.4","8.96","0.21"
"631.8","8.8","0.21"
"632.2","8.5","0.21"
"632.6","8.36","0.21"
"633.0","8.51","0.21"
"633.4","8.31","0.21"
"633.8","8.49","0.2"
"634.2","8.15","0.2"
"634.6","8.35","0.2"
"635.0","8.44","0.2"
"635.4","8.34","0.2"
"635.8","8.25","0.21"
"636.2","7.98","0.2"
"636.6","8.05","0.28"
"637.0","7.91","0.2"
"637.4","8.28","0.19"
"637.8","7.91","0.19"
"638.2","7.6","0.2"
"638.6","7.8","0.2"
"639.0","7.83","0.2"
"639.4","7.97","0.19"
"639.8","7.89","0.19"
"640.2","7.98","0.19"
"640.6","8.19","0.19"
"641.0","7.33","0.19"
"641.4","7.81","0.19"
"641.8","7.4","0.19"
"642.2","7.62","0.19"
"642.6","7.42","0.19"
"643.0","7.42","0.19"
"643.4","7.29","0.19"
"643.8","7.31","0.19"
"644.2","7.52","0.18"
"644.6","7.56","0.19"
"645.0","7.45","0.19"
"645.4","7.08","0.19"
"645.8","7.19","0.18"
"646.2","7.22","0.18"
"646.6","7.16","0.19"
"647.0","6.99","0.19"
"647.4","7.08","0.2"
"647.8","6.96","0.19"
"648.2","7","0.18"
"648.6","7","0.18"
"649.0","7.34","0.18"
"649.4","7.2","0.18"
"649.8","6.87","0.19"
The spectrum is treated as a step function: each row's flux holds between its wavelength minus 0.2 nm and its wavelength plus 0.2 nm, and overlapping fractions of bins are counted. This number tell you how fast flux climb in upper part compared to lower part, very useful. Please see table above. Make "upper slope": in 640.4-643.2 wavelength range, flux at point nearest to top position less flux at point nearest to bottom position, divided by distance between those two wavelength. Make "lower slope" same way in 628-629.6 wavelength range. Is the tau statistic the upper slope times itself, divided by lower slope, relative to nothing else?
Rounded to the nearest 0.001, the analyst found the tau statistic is -0.077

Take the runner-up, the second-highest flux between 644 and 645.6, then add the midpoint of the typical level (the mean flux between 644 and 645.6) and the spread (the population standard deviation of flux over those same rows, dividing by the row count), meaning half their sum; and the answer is 11.3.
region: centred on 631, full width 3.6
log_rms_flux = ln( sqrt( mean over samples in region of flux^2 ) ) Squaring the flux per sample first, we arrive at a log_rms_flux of 2.22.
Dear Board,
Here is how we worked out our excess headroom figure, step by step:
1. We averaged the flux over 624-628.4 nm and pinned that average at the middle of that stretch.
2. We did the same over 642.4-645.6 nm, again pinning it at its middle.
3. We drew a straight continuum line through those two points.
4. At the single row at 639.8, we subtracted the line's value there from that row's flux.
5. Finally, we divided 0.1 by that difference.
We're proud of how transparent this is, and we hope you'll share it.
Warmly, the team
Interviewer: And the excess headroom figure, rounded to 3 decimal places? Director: -0.158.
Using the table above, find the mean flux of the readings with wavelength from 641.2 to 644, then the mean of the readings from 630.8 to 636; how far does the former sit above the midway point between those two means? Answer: -0.5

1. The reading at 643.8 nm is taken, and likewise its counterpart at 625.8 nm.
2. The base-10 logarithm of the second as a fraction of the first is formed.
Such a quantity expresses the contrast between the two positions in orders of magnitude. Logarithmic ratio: 0.23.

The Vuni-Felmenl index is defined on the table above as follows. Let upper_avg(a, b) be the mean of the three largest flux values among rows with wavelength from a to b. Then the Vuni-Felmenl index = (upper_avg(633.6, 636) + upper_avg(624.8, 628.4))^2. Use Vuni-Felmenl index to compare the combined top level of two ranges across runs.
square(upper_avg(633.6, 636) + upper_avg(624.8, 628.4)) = 456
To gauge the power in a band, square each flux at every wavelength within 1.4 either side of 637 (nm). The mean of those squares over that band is 64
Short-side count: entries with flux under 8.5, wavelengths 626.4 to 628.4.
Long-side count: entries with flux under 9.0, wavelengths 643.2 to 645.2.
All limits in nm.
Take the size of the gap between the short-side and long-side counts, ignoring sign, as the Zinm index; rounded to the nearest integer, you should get 5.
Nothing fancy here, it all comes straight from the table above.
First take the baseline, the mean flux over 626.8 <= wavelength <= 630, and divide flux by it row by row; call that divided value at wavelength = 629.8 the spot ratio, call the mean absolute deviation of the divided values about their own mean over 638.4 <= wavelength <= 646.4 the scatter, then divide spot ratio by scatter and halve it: 19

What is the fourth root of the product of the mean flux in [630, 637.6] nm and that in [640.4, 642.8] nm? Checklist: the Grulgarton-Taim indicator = 2.84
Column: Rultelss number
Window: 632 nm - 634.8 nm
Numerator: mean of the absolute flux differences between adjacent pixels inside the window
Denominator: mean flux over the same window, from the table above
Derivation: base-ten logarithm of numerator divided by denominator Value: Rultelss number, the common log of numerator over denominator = -1.62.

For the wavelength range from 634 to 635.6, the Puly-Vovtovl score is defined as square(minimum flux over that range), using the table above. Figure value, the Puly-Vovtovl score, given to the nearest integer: 66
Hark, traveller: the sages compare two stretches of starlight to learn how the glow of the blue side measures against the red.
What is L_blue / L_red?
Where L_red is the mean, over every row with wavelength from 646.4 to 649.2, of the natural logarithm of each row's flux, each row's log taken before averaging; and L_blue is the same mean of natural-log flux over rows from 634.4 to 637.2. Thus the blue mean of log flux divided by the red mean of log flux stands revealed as 1.07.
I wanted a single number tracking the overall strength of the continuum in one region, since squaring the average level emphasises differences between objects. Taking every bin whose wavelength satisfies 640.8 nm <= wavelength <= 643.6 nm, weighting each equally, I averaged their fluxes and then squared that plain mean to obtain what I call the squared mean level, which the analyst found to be 56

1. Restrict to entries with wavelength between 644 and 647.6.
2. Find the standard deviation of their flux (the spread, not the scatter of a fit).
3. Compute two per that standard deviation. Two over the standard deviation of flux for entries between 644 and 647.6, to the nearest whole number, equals 10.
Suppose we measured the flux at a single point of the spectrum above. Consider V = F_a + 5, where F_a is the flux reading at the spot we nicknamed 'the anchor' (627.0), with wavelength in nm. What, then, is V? 17.5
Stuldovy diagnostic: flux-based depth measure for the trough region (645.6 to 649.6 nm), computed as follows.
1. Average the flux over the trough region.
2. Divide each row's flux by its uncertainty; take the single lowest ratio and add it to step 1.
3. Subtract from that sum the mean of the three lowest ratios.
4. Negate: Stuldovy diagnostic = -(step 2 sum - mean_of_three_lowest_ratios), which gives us -6.2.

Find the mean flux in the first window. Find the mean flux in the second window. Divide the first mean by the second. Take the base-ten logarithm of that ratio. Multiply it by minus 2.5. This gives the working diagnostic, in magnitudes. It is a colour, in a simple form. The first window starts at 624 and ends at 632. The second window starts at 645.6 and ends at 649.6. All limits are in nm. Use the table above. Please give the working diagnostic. -0.5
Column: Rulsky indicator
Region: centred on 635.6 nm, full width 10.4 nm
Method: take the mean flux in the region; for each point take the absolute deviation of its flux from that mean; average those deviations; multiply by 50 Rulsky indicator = 15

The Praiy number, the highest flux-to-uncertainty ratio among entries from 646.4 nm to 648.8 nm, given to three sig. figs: 38.9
